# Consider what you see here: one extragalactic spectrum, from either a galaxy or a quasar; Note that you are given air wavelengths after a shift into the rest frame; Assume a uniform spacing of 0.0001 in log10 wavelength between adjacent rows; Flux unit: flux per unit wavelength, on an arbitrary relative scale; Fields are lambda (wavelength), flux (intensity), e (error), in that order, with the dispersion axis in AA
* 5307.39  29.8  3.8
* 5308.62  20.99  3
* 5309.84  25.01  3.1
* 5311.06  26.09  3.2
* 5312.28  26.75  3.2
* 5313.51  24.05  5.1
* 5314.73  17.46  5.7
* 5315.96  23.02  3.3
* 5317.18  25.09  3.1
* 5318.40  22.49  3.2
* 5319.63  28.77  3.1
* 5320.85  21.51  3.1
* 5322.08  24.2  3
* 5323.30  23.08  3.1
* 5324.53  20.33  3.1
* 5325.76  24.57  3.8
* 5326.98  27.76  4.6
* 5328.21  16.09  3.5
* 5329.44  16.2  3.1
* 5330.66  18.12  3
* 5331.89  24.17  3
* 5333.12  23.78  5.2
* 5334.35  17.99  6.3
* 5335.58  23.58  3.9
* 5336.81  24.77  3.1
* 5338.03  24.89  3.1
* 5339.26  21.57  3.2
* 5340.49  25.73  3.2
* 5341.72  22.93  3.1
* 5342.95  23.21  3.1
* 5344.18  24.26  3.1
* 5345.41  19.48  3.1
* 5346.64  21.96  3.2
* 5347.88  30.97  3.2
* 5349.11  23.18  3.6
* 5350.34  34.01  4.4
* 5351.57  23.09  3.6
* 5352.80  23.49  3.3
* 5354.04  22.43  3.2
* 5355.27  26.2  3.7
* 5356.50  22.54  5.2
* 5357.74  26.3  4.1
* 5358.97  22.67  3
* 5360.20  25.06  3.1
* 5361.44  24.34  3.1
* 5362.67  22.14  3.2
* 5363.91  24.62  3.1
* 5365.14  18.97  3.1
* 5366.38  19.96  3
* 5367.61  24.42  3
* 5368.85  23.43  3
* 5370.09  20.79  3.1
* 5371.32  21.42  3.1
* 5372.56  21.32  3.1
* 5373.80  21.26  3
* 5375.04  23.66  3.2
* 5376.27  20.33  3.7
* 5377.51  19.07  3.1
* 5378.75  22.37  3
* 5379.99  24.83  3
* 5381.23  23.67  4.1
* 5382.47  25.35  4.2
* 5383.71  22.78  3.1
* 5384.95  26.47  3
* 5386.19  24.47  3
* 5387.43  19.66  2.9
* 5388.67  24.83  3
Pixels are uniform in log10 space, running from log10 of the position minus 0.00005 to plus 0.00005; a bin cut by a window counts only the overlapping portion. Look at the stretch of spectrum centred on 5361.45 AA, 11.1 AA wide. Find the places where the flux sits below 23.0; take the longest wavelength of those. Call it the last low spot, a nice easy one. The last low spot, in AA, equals 5366.38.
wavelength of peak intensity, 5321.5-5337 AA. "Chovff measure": 5326.98 AA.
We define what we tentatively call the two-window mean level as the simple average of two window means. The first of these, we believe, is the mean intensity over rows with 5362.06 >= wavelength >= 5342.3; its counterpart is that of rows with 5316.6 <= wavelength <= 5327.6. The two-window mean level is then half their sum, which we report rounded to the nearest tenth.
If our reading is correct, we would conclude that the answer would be 24.4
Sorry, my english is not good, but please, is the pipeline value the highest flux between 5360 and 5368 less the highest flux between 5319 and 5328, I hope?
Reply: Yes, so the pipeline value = -3.7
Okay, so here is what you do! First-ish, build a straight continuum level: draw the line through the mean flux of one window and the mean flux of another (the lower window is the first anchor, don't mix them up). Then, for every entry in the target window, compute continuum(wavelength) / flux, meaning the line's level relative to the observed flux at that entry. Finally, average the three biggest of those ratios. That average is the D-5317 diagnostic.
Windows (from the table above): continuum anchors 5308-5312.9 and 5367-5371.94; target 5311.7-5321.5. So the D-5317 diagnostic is 1.21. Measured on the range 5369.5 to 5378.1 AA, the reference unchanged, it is 1.11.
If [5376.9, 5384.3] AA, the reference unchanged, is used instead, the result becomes 1.04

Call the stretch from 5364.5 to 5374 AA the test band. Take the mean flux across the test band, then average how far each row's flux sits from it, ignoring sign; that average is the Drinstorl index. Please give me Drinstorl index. 1.24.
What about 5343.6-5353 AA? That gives 3.72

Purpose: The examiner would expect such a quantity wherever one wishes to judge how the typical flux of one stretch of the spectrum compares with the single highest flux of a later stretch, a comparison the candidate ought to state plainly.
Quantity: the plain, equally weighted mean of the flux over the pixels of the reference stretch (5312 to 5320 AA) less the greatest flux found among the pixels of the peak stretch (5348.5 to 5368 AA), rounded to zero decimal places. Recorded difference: -10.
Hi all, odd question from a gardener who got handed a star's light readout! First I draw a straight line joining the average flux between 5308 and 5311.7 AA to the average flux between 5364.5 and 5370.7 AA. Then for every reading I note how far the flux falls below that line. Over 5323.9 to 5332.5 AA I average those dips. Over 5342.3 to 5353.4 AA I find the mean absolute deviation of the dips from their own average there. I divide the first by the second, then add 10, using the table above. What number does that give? 10.6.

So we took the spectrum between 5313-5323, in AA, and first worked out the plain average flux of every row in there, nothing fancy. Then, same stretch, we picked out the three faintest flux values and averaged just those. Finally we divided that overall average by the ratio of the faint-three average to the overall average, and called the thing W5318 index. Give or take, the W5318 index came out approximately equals 26.6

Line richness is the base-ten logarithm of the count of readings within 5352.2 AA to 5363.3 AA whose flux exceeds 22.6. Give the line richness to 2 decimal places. 0.78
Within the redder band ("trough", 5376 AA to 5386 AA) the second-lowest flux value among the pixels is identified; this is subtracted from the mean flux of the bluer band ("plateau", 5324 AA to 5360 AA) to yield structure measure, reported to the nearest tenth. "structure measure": 3.0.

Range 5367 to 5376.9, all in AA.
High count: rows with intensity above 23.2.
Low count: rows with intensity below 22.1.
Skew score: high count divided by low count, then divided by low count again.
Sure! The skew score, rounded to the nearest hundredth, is 0.12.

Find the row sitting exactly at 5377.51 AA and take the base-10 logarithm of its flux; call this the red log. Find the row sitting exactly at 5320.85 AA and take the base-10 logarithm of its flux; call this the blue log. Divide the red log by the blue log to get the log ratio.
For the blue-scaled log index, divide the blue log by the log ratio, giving 1.39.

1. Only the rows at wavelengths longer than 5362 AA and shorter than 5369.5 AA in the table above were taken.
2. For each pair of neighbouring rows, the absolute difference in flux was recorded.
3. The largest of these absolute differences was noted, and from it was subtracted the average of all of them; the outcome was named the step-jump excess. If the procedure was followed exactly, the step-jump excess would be 2.7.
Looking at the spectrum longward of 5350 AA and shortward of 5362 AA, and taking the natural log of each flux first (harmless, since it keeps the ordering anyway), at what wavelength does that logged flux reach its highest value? 5350.34 AA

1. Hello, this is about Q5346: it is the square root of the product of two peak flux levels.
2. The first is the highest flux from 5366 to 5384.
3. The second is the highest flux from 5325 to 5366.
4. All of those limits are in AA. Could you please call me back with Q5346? 29.4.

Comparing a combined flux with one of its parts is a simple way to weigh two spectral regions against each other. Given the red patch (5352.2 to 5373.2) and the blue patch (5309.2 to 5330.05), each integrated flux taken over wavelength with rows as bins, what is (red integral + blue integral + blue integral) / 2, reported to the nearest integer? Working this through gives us 722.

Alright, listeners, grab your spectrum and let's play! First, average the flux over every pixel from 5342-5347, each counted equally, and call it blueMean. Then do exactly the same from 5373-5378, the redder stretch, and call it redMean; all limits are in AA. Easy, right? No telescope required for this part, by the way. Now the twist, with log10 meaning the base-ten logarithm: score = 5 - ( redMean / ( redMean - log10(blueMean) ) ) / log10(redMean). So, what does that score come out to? 4.19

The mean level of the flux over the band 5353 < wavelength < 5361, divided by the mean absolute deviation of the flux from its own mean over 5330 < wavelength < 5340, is 10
